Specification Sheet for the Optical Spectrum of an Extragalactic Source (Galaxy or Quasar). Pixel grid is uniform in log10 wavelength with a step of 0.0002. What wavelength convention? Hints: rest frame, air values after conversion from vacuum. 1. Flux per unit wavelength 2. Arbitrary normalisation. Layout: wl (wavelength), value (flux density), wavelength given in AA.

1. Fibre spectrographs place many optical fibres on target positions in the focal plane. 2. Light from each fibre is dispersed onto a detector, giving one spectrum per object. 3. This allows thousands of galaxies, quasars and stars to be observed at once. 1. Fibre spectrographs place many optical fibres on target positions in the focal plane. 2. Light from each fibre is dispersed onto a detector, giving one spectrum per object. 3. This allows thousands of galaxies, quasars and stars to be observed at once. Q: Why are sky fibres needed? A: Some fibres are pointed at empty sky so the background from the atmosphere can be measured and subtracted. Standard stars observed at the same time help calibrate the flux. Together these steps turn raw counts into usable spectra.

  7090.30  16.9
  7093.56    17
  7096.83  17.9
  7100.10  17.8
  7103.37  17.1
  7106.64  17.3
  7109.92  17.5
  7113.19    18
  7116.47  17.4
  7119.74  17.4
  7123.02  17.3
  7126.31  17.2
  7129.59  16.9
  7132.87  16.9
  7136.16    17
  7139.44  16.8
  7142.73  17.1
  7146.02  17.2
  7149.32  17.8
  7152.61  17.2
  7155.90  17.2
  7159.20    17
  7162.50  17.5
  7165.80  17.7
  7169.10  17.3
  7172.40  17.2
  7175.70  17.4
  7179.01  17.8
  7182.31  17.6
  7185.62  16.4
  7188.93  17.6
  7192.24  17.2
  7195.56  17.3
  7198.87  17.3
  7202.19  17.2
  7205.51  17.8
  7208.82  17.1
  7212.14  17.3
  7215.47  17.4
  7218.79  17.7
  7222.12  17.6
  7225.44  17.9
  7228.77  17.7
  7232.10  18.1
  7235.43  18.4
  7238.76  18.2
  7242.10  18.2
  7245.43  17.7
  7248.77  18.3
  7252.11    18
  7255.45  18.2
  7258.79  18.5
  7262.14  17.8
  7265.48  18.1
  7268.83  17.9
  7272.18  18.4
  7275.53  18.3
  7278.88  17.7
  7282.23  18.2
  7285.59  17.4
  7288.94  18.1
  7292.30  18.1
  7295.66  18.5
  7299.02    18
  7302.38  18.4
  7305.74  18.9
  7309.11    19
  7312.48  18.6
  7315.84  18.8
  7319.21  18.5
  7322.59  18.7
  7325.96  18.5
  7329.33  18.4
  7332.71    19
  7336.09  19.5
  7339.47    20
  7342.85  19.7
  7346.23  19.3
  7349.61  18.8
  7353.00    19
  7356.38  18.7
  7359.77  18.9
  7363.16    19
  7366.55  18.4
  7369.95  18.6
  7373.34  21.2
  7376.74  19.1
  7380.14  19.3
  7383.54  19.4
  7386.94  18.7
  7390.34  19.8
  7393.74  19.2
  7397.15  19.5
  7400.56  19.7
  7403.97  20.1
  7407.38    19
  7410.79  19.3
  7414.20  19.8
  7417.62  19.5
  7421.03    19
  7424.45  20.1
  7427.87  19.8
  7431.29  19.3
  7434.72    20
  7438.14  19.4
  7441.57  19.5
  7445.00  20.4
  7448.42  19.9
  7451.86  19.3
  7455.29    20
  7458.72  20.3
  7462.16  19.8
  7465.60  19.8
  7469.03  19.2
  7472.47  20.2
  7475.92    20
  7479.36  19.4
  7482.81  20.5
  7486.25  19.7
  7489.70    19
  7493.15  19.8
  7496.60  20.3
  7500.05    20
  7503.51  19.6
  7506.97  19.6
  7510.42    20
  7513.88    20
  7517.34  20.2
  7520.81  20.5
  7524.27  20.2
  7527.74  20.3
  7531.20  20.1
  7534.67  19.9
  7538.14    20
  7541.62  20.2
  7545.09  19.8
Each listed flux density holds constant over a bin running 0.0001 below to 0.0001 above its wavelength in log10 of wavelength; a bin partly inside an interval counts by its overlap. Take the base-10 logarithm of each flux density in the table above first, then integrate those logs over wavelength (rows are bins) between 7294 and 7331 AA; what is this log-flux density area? 47.0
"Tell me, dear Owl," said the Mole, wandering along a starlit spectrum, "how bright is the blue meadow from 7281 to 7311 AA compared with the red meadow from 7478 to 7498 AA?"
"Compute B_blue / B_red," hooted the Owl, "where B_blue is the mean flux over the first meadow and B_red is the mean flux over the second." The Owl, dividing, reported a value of 0.924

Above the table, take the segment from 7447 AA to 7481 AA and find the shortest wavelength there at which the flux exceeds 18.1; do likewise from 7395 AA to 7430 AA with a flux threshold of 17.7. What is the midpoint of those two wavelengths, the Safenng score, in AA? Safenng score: 7422.8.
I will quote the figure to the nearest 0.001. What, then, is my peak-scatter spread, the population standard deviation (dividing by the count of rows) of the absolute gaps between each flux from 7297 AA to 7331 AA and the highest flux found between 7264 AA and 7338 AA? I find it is 0.275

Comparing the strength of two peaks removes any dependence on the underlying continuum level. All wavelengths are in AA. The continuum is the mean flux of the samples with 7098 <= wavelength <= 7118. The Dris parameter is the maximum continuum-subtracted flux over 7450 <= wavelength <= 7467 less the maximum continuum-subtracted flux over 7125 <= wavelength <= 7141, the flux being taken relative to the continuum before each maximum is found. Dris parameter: 3.1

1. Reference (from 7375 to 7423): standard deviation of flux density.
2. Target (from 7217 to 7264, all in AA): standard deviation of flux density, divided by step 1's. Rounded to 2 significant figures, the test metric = 0.77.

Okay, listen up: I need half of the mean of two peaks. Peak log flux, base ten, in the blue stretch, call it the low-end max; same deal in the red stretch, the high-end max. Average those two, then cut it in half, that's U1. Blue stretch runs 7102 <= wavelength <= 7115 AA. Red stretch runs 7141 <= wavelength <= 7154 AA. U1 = 0.626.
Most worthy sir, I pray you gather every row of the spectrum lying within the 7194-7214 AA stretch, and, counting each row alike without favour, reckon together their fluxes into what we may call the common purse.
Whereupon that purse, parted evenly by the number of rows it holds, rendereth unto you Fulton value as 17.3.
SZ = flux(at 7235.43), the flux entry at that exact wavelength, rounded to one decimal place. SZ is 18.4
